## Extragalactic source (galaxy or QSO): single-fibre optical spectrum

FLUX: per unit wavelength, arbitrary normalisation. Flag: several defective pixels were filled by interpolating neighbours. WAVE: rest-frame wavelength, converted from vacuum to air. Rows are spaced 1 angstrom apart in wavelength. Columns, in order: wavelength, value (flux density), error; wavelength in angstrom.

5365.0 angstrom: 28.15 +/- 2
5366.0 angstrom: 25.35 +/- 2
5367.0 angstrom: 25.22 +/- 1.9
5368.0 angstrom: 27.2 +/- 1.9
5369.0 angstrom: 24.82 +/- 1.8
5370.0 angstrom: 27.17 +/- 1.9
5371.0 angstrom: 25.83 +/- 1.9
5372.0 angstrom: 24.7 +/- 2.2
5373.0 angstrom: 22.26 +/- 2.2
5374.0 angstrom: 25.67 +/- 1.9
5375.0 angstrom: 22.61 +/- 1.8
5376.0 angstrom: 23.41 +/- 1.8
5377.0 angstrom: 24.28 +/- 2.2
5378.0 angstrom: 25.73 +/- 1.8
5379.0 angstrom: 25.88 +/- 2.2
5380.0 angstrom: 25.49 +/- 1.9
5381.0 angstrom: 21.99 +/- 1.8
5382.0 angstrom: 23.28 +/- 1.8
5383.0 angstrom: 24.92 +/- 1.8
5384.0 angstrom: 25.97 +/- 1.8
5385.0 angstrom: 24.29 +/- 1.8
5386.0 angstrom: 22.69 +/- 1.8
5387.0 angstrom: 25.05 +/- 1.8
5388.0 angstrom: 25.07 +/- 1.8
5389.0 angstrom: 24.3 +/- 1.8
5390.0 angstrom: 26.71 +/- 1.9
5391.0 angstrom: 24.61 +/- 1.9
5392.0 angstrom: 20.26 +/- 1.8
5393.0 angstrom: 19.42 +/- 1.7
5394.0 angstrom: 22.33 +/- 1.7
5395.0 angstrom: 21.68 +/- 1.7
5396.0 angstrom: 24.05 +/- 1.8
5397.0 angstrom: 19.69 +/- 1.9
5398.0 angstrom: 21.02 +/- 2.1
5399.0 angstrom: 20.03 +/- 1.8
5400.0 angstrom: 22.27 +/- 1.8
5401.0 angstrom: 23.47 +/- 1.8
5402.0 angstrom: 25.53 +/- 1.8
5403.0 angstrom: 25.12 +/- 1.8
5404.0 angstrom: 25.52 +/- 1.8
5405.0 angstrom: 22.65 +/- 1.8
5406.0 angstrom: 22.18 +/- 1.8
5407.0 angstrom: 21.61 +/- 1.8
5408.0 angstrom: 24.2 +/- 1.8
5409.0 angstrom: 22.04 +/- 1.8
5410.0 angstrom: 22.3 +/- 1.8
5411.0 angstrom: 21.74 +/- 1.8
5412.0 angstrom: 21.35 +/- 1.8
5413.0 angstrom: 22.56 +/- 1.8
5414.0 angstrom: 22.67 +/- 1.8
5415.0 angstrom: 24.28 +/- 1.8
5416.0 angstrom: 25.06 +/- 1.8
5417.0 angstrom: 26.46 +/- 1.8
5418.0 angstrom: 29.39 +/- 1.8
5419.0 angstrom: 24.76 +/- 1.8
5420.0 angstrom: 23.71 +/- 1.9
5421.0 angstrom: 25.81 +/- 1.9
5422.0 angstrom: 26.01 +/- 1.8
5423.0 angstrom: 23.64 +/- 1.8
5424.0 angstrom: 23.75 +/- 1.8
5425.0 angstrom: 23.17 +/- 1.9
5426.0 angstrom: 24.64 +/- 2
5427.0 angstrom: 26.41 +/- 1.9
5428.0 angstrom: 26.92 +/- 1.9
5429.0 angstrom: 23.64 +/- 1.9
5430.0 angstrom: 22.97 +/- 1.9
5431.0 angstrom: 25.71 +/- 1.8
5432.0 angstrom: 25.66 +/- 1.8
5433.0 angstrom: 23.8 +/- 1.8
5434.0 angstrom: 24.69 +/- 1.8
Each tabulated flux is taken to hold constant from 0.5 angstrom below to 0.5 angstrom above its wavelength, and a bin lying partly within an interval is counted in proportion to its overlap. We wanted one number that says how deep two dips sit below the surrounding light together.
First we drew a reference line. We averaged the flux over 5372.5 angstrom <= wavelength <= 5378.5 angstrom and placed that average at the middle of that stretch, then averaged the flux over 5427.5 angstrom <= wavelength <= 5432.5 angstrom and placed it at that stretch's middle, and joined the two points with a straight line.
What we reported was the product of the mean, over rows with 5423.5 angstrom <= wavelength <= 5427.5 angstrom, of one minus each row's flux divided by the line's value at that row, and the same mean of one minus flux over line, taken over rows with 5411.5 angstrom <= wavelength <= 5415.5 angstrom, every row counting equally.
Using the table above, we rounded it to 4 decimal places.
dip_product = 0.0013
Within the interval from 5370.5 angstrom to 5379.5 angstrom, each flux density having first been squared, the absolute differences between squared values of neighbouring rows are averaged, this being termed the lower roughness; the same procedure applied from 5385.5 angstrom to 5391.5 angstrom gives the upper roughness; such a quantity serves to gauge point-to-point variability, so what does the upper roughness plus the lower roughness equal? 157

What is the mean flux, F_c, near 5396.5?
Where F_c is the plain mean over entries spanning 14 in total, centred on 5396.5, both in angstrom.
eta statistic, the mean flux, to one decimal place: 22.6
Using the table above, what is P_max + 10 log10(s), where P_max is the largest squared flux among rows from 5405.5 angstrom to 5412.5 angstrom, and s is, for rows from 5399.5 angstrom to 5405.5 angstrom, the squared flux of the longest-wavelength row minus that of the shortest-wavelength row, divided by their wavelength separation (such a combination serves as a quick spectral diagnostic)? 591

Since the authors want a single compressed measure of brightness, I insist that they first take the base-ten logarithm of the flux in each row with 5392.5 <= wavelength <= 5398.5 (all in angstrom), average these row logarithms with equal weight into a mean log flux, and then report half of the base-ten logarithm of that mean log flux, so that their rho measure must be 0.062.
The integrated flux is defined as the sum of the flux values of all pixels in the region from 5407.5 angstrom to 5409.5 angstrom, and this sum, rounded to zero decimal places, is 46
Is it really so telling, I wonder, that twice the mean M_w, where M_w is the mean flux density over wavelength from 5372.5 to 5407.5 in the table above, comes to 47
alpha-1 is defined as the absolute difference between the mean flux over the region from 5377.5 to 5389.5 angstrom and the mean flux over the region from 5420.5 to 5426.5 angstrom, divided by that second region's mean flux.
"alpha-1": 0.00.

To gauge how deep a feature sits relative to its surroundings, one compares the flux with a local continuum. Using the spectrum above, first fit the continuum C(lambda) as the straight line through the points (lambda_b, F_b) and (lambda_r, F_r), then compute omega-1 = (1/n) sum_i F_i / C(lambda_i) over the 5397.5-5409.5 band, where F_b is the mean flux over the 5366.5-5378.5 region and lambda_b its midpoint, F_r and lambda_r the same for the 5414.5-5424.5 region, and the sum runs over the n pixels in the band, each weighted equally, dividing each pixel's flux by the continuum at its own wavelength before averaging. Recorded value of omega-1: 0.913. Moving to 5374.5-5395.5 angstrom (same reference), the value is 0.952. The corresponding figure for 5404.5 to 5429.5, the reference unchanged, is 0.951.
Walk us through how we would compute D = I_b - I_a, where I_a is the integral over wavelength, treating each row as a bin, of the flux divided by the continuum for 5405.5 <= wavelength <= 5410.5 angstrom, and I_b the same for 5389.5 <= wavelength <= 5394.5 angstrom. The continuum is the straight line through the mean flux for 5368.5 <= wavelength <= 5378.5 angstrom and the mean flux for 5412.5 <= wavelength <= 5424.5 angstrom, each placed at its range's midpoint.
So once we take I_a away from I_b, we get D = 0.05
